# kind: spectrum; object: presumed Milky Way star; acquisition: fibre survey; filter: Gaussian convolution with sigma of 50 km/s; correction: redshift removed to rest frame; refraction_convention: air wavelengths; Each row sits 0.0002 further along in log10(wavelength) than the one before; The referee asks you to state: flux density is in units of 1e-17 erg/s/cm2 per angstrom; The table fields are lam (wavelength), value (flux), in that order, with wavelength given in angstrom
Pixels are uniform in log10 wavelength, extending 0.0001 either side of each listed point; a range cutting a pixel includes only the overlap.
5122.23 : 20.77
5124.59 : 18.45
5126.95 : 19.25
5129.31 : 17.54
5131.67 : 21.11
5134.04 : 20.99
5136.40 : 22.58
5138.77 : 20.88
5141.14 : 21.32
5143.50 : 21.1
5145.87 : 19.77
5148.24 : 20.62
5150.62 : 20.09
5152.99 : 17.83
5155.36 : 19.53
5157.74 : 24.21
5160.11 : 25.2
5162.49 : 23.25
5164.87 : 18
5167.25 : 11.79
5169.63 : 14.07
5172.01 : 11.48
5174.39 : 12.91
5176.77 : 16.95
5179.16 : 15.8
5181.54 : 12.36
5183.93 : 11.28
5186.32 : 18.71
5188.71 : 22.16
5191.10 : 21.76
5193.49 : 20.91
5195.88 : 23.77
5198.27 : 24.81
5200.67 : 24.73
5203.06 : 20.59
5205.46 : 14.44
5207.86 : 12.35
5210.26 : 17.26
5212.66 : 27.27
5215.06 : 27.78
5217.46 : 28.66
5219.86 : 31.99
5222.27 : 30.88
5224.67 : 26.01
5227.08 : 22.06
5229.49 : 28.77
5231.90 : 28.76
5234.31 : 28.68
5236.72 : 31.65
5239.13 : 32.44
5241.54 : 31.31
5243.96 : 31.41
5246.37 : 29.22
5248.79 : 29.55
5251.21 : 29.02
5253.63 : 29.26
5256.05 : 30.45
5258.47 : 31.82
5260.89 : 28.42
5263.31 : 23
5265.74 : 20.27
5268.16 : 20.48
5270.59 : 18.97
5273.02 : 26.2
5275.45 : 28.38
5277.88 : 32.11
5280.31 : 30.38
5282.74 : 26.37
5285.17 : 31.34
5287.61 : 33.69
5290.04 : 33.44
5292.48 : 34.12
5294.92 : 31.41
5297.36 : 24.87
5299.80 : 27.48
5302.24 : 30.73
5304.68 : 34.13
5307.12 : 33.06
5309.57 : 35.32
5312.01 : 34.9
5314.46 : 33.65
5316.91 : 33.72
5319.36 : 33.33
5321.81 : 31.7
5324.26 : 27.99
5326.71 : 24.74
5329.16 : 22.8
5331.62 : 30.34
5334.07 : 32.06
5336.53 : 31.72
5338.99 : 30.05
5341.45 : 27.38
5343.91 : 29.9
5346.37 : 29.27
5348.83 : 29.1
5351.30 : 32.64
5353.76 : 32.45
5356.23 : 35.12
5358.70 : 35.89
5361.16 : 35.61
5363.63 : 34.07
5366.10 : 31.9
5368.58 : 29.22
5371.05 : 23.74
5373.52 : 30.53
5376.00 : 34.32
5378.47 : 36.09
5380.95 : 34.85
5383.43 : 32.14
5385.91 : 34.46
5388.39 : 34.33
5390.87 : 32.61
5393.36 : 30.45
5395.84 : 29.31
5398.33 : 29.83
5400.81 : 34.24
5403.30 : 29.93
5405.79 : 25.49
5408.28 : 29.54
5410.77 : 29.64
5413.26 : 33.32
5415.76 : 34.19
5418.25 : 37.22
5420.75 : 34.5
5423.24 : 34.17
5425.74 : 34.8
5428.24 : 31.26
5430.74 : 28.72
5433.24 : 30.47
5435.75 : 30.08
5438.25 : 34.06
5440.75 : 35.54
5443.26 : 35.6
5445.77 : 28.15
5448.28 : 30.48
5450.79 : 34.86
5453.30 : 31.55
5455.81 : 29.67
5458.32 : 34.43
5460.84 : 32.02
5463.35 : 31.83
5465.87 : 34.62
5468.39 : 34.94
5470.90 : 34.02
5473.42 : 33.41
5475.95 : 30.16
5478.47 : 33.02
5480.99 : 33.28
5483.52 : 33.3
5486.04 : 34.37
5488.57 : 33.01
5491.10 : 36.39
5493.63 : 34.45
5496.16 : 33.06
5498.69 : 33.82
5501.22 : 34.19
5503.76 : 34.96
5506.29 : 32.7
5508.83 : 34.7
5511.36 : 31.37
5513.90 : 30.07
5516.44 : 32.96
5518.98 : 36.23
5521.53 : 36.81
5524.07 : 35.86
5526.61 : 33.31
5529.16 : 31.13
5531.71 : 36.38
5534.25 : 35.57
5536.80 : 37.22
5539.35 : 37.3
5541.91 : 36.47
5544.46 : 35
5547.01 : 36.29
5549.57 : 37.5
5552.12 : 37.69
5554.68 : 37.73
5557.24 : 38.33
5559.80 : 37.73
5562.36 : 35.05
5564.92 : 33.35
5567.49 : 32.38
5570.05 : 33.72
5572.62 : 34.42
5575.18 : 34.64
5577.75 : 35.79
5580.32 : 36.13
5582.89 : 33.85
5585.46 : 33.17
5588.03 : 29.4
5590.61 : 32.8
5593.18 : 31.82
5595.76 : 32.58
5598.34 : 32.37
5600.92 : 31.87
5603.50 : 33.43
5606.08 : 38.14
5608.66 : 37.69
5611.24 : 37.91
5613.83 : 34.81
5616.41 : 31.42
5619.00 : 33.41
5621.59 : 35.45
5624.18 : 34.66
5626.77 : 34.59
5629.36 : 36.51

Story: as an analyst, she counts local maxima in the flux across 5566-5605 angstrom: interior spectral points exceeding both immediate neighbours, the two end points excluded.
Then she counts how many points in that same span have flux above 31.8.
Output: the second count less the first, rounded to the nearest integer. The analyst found 11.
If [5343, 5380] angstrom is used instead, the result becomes 7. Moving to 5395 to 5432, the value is 4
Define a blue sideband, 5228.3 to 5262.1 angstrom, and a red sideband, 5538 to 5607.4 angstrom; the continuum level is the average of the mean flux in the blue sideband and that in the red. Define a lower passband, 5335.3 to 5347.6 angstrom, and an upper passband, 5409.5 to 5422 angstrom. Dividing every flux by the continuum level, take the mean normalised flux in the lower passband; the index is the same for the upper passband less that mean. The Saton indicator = 0.13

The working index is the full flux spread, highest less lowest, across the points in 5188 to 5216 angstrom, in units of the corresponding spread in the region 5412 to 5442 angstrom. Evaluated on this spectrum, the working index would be 1.8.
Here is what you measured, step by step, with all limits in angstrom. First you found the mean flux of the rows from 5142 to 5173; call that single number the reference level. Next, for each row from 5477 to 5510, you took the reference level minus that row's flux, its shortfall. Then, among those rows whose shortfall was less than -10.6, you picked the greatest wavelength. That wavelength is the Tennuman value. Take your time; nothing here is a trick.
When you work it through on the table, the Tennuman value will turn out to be 5508.83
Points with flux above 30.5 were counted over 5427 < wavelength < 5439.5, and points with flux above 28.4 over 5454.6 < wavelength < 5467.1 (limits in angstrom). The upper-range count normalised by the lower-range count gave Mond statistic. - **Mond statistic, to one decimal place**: 2.5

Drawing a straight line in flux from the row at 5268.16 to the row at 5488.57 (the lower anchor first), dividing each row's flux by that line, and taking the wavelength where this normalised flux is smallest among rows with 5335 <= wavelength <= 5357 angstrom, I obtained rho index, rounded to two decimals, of 5341.45 angstrom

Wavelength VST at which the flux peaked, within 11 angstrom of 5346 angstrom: 5356.23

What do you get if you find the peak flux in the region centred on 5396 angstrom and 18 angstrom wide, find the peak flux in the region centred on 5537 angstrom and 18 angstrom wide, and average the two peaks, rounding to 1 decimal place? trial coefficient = 35.8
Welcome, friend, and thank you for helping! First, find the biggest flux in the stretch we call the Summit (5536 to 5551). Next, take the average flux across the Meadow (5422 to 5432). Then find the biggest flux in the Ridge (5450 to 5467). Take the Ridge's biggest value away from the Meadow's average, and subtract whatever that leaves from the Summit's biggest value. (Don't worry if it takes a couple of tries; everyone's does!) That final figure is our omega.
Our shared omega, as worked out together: 40.1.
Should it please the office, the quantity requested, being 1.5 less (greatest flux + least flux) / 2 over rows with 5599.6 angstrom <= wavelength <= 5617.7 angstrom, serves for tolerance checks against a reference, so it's -33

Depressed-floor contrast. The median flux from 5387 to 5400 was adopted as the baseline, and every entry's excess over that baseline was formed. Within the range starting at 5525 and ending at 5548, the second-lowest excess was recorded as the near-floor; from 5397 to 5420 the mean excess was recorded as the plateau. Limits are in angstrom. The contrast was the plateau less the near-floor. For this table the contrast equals -1.8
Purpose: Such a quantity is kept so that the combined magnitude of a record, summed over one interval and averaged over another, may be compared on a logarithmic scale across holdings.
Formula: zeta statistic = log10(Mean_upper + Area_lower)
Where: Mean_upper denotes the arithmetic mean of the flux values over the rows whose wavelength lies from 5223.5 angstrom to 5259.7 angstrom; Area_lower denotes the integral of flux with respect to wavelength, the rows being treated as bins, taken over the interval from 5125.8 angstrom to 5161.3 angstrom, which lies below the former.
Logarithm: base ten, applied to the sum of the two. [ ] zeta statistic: 2.89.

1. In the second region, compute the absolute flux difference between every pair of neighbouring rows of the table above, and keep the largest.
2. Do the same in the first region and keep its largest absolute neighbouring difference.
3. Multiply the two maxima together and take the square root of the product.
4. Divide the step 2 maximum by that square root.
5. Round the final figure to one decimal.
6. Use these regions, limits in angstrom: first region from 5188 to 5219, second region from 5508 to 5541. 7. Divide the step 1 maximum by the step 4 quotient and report 3.8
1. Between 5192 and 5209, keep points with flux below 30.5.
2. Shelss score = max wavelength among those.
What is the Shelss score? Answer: 5207.86 angstrom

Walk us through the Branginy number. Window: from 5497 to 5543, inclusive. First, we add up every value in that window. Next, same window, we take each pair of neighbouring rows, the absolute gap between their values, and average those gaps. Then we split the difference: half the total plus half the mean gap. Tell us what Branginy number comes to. 311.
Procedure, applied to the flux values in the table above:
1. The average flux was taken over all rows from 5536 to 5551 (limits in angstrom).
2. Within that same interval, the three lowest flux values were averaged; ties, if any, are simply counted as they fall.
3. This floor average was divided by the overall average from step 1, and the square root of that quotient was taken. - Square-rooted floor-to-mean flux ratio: 0.990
